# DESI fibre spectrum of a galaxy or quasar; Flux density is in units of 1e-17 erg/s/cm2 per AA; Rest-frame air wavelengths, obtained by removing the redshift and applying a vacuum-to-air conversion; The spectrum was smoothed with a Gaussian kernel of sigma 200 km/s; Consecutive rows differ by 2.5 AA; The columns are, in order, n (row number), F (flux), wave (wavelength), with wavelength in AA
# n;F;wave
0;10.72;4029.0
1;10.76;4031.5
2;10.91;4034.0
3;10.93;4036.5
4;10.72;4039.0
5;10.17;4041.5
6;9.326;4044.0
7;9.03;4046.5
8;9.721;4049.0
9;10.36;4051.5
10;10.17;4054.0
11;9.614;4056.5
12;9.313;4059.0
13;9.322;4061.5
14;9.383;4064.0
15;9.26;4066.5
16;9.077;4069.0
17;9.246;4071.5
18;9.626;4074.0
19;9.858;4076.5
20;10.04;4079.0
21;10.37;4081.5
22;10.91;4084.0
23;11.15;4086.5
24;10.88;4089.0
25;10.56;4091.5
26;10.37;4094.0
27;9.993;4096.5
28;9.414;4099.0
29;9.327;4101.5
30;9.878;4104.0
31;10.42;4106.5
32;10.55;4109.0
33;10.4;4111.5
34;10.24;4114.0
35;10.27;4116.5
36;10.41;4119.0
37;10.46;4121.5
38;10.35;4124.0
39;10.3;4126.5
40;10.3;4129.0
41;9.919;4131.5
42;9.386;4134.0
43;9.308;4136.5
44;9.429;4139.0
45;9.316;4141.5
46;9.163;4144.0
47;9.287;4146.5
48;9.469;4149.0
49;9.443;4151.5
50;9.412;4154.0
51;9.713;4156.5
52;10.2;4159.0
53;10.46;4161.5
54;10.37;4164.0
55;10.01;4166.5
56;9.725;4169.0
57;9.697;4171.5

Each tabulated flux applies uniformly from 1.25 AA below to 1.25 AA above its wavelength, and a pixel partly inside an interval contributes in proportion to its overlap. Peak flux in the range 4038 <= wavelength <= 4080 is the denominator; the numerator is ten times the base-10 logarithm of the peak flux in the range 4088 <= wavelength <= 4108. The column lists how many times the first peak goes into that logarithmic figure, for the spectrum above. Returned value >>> 0.97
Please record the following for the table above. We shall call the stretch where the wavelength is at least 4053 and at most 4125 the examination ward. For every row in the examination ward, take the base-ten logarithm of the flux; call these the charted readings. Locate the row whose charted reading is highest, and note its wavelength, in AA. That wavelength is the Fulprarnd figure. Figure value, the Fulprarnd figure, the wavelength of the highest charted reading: 4086.5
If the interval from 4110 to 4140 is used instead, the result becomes 4121.5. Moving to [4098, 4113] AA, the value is 4109.0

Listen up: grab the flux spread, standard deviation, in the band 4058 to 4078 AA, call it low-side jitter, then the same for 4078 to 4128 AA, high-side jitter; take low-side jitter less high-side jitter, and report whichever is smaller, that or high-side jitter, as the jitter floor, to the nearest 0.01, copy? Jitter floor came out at -0.20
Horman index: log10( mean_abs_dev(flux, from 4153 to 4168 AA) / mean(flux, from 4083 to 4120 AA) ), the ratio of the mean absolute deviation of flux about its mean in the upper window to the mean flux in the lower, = -1.51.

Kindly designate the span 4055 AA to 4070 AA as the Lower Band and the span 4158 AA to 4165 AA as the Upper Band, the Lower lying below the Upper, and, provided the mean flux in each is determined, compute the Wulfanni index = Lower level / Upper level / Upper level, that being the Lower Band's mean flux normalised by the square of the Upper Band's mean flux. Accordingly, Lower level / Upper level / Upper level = 0.087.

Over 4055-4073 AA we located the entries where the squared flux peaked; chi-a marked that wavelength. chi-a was 4056.5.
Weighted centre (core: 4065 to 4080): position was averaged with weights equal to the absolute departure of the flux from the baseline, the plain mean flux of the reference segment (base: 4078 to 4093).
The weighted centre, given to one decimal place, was 4071.5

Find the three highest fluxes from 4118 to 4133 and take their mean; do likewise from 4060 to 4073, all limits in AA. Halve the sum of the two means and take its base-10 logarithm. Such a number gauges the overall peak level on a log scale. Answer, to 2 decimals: 0.99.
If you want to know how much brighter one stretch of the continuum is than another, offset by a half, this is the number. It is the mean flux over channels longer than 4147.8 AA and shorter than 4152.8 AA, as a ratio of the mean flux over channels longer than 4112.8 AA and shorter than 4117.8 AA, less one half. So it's 0.422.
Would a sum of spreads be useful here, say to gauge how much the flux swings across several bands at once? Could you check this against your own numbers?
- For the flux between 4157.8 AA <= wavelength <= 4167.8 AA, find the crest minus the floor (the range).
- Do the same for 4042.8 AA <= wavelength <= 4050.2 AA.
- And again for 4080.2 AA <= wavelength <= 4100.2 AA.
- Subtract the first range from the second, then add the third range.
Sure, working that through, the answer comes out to 2.0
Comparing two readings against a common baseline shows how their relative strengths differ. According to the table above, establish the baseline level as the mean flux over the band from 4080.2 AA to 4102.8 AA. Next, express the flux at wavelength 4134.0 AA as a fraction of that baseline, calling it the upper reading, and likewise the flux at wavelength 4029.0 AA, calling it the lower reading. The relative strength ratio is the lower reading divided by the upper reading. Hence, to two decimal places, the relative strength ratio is 1.14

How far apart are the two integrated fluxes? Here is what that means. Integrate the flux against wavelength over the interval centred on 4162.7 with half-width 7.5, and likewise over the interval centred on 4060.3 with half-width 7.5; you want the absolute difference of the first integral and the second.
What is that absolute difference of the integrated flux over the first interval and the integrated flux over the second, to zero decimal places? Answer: 9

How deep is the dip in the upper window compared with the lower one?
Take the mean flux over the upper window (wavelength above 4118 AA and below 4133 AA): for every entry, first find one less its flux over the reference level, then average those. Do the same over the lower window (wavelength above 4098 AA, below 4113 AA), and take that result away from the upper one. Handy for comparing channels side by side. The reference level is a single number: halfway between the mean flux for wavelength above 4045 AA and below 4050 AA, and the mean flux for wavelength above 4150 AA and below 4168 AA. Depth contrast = -0.03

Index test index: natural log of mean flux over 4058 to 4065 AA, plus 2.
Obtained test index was 4.23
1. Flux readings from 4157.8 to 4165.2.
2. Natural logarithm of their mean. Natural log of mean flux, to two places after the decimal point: 2.34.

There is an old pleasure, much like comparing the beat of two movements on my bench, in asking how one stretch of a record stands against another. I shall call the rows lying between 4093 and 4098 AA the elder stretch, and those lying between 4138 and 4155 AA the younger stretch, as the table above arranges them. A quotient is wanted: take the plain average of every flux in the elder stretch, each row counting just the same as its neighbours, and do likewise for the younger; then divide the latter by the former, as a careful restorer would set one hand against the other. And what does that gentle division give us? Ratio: 0.92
